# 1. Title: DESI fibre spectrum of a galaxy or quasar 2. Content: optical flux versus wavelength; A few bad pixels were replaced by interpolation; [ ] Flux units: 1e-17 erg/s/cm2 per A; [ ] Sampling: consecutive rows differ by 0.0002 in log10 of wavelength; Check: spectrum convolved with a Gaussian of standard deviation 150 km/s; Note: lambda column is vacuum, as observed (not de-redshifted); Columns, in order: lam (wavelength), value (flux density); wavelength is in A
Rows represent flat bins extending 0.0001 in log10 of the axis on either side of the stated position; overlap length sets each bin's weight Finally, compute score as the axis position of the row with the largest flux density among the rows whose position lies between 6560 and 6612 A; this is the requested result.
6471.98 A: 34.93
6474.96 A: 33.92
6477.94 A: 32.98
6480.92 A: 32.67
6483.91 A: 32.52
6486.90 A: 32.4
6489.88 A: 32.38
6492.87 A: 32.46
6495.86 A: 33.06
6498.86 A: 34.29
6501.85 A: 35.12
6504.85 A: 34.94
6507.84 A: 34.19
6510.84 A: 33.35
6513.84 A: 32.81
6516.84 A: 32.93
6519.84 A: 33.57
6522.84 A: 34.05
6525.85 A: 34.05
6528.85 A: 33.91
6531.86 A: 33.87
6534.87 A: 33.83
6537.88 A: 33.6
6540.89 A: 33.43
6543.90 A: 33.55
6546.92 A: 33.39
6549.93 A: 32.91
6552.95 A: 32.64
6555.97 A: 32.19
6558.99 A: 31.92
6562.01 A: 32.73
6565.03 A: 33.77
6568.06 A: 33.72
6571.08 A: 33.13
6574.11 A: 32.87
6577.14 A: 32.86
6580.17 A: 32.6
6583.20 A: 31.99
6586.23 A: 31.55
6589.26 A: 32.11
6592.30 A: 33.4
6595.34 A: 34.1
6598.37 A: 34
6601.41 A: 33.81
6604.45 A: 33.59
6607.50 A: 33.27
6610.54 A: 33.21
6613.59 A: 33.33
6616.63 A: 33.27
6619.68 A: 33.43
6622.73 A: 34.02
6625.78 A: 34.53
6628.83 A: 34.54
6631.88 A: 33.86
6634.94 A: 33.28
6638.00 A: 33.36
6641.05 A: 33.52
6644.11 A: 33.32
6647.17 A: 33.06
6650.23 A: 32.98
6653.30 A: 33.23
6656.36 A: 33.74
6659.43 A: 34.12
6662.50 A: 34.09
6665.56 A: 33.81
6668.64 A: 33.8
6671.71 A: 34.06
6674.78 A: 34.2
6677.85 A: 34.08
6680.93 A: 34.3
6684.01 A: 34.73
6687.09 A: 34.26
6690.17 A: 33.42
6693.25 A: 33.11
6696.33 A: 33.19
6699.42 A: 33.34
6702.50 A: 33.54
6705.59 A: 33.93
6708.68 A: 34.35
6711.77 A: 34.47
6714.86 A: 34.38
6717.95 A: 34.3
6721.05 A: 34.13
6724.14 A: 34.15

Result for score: 6595.34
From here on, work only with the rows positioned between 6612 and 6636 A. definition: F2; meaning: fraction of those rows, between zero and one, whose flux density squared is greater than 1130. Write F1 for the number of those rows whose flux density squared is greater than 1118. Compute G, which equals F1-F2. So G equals 3.5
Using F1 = 4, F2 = 0.5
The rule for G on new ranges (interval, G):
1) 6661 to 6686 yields 7.0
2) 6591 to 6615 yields 3.6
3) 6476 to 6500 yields 0.9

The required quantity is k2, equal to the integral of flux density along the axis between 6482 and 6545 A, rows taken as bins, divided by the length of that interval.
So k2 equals 33.5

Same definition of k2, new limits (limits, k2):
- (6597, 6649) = 33.6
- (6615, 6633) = 34.0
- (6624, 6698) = 33.8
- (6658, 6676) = 34.0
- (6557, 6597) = 32.8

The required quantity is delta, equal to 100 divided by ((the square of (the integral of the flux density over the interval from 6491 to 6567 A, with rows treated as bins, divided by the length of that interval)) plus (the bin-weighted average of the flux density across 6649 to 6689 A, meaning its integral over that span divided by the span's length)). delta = 0.0867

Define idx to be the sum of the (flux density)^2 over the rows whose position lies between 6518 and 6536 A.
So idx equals 6887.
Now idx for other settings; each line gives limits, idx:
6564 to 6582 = 6598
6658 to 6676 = 6942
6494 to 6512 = 7004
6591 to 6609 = 6813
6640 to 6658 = 6657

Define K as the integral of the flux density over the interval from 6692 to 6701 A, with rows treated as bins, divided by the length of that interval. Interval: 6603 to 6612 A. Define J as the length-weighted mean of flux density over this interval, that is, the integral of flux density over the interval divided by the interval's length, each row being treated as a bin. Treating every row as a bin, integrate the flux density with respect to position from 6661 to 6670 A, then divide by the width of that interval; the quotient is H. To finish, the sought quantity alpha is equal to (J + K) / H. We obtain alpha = 1.96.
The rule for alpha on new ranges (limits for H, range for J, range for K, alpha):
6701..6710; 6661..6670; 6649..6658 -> 1.98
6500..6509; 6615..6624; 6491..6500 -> 1.92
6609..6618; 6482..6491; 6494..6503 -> 2.00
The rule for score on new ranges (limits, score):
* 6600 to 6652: 6628.83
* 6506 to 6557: 6507.84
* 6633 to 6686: 6684.01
